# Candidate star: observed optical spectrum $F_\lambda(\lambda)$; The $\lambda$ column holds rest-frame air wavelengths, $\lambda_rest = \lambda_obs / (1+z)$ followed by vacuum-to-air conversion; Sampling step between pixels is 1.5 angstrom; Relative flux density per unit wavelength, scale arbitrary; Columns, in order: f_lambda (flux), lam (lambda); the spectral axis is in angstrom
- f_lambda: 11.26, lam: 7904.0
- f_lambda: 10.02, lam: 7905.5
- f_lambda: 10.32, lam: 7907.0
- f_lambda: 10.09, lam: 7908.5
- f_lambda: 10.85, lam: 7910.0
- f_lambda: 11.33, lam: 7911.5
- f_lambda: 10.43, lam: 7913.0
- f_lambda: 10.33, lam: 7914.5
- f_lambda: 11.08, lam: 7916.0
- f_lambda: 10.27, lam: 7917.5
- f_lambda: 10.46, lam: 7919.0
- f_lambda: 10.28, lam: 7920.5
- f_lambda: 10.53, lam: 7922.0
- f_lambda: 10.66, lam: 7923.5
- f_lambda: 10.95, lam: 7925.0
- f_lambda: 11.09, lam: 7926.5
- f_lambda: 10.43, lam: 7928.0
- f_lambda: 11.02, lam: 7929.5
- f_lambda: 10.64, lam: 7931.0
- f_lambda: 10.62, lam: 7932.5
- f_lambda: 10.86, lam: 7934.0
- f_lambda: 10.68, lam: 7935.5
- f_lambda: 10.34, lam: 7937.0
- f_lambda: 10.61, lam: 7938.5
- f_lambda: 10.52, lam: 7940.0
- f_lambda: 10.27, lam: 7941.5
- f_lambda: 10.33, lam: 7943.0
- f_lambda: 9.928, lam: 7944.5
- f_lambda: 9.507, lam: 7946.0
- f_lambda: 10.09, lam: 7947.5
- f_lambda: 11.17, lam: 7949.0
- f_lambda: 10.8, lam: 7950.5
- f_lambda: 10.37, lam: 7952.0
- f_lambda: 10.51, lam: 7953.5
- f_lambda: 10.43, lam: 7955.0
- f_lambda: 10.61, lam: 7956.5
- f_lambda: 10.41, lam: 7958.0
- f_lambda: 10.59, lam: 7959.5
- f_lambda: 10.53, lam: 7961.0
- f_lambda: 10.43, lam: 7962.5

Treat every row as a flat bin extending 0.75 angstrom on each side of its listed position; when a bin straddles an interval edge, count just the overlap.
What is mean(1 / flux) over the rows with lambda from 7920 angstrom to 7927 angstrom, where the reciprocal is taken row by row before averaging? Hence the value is 0.0935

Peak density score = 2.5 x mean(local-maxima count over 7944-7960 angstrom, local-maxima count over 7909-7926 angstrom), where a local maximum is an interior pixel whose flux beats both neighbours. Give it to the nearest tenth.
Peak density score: 7.5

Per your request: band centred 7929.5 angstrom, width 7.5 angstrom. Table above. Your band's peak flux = 11.09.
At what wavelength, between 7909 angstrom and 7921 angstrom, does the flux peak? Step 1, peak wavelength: 7911.5 angstrom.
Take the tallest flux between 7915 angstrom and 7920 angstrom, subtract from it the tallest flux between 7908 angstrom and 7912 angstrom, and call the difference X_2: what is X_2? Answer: -0.25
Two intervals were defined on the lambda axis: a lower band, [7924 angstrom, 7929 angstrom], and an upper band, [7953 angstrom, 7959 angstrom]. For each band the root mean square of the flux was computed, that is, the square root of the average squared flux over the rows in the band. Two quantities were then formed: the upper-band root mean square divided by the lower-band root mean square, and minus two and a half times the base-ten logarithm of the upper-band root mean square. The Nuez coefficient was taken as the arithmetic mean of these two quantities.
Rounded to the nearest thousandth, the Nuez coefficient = -0.792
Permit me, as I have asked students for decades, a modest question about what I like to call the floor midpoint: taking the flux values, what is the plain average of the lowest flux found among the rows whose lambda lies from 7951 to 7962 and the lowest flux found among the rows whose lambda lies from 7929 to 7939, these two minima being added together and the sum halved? 10.4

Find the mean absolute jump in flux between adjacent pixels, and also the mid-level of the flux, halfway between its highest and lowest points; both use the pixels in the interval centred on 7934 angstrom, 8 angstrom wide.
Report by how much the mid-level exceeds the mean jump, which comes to 10.4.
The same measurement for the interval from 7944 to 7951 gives 9.7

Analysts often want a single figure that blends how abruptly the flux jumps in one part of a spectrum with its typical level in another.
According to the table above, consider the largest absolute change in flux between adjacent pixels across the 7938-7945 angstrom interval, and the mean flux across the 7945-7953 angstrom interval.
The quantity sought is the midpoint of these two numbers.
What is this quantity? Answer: 5.39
